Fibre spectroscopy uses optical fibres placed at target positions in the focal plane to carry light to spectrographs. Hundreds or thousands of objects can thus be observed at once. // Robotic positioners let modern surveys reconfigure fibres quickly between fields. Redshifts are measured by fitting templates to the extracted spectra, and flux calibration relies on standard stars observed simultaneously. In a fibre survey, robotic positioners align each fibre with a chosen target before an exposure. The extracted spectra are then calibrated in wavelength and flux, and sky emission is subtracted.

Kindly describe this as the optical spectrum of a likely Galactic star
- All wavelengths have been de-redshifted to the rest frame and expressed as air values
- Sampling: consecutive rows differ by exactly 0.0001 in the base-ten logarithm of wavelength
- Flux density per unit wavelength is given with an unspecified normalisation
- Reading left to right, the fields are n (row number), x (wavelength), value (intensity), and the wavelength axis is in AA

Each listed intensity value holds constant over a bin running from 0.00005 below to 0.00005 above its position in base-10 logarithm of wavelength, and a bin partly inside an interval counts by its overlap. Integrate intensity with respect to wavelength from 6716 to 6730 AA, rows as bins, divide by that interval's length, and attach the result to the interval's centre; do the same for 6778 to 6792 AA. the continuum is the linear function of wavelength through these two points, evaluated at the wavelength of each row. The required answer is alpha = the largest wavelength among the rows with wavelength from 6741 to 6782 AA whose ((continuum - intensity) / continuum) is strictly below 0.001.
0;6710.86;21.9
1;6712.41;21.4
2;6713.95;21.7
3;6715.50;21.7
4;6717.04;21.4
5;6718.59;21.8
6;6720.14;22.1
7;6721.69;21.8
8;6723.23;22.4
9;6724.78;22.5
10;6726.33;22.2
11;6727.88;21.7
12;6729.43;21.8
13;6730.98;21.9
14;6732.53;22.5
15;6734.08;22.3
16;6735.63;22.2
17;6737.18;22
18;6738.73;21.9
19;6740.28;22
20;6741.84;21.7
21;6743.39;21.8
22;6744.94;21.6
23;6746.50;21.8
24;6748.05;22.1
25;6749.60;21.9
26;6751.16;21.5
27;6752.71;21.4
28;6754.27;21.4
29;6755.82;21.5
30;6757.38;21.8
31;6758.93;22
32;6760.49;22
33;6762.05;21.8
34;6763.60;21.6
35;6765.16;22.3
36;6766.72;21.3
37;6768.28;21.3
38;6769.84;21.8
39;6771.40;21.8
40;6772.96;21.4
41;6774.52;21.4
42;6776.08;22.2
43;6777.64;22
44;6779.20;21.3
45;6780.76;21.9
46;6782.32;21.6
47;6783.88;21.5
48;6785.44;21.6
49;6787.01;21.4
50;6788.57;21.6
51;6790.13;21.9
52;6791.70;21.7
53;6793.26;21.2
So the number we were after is 6780.76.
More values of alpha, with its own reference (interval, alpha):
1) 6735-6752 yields 6749.60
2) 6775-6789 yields 6788.57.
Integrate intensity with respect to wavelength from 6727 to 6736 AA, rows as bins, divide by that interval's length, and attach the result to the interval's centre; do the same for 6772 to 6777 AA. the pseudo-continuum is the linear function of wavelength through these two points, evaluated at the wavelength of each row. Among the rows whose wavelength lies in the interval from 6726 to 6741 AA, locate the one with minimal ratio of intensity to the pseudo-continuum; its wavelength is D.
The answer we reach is 6727.88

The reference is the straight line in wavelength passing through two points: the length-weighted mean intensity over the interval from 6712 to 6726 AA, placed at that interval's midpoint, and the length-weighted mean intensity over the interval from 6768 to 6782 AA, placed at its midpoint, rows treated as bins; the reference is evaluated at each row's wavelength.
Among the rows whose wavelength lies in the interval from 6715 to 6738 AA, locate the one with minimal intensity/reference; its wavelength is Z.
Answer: 6717.04 AA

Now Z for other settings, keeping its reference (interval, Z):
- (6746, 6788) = 6766.72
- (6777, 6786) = 6779.20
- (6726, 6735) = 6727.88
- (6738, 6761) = 6752.71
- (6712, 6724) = 6712.41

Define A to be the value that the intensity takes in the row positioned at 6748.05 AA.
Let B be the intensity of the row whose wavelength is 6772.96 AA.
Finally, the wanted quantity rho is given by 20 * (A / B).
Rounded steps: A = 22.1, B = 21.4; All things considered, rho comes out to 20.7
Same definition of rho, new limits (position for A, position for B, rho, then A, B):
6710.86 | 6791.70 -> 20.2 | 21.9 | 21.7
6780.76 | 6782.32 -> 20.3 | 21.9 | 21.6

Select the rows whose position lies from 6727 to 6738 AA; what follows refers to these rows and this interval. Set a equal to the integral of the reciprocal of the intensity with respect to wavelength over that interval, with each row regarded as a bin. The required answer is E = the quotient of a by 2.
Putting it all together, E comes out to 0.249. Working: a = 0.499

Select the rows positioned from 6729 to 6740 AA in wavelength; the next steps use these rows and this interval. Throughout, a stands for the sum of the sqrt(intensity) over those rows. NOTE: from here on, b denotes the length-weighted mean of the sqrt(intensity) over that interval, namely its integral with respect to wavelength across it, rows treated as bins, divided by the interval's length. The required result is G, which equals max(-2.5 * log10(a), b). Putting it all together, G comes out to 4.70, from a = 33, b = 4.70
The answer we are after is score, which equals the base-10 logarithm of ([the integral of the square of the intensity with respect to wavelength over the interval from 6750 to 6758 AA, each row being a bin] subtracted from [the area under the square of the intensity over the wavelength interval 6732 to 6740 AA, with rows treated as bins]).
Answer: 2.4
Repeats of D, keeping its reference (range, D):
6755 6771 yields 6766.72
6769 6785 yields 6779.20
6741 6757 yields 6752.71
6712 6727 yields 6712.41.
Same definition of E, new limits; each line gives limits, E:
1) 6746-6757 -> 0.254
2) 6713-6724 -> 0.252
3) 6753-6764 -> 0.253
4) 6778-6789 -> 0.255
